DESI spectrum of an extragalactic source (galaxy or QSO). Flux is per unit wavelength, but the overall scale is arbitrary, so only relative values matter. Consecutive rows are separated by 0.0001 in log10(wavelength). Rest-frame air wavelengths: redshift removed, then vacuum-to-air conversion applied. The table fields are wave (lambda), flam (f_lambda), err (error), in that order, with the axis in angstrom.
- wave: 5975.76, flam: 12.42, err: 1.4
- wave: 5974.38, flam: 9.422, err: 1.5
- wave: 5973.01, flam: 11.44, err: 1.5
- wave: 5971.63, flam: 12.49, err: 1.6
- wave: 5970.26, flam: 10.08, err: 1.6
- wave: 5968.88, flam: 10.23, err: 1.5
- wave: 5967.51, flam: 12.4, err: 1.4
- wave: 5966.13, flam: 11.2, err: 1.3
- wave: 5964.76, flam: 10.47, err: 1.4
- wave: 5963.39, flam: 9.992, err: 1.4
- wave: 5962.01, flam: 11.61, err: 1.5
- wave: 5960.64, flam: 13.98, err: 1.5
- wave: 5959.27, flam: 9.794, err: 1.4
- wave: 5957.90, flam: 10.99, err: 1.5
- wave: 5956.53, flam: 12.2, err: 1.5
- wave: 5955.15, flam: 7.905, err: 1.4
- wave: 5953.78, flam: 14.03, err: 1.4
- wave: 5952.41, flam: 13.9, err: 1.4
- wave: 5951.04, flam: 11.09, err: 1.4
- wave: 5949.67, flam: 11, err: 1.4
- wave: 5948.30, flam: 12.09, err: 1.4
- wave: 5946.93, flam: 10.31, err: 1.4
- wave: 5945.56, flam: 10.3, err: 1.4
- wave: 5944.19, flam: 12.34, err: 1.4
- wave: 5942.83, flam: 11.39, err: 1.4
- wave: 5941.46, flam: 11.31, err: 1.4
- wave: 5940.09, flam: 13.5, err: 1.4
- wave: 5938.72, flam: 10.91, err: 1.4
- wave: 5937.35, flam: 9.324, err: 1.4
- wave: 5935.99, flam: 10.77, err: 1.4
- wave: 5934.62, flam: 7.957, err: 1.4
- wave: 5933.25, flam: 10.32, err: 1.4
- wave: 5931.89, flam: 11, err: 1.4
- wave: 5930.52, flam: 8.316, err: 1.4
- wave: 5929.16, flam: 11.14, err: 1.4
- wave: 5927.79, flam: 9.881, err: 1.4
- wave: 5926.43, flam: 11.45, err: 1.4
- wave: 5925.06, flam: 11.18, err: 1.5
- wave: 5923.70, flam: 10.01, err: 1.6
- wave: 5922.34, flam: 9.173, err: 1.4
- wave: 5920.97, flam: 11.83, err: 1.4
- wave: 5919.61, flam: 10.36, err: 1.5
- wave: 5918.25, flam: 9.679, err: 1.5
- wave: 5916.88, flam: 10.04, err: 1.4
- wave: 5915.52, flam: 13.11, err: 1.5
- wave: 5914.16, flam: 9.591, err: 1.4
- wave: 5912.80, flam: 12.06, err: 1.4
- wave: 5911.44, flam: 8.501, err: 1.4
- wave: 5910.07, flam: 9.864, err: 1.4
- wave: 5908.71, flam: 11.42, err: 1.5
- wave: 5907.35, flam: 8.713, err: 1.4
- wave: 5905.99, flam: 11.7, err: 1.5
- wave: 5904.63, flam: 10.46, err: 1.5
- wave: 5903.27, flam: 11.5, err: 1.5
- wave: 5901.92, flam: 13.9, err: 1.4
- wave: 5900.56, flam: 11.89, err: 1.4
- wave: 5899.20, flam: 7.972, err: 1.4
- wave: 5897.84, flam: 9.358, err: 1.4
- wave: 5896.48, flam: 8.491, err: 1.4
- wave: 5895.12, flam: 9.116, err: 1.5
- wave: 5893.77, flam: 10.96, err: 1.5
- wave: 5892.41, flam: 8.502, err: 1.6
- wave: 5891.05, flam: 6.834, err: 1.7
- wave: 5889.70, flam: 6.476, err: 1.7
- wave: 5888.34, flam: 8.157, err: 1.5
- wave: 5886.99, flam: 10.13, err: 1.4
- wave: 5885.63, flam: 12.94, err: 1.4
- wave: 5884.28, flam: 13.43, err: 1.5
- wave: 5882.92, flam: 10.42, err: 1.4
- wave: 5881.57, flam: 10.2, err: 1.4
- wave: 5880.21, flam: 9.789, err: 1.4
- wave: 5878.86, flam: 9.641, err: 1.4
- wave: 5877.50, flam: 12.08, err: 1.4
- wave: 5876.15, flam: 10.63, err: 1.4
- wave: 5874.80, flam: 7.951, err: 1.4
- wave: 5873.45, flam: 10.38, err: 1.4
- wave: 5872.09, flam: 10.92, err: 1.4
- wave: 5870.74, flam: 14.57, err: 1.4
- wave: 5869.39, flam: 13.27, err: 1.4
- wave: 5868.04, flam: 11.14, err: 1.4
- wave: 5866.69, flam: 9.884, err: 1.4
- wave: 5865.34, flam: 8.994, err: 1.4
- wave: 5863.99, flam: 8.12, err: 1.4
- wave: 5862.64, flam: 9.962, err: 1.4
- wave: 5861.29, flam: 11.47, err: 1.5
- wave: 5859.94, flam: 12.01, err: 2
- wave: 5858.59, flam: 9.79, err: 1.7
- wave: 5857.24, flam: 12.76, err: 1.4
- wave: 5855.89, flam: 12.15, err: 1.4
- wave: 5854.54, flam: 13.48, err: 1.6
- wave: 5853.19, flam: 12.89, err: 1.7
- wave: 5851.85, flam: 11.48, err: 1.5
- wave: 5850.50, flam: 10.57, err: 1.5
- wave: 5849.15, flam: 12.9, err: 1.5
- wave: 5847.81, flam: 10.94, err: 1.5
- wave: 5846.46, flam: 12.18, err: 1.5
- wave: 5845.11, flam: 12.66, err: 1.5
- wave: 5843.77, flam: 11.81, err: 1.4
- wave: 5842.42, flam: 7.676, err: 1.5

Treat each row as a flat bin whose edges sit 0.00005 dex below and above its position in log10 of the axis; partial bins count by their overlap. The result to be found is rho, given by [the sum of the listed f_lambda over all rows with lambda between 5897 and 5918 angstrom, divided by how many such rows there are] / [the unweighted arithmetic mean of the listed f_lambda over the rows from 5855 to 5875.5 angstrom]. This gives 0.98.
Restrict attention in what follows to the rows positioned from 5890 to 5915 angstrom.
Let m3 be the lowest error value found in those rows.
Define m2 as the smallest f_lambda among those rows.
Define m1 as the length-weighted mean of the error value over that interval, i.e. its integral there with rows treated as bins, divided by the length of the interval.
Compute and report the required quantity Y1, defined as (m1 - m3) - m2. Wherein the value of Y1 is -6.77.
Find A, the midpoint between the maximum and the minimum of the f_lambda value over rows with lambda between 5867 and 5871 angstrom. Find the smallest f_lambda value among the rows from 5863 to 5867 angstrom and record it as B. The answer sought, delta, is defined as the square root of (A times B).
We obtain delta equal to 10.2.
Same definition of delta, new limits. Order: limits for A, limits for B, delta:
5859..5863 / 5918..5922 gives 10.3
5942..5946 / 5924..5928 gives 10.6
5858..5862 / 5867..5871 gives 11.0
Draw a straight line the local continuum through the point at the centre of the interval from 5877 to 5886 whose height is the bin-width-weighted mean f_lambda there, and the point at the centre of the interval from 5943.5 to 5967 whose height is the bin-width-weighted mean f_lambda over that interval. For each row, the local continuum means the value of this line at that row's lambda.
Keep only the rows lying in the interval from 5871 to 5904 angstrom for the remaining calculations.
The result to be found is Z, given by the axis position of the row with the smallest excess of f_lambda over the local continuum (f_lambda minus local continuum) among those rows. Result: 5889.70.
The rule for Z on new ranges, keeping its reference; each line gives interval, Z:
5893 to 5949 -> 5934.62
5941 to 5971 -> 5955.15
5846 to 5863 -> 5858.59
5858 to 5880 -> 5874.80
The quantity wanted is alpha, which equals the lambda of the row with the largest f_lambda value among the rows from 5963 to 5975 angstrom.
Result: 5971.63 angstrom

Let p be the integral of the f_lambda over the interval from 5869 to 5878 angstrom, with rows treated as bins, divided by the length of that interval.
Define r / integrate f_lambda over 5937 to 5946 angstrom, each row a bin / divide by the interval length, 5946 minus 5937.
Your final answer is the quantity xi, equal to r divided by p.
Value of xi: 1.01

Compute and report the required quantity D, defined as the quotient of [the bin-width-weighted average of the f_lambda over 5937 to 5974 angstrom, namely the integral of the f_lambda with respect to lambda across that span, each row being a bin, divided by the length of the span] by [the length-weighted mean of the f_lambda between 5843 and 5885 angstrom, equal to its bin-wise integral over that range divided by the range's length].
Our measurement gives 1.01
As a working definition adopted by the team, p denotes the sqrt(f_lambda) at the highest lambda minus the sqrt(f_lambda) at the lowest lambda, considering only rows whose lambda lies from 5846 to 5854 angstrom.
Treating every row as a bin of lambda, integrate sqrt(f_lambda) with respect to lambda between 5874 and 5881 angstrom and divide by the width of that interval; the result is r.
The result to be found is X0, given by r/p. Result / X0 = 32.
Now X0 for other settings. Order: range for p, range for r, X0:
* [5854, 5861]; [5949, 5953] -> -17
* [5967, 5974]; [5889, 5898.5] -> -21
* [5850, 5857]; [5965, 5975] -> 14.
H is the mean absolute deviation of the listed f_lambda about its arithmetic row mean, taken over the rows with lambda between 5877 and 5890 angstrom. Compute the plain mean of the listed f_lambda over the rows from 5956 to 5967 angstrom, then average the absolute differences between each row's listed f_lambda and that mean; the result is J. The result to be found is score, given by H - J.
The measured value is 0.53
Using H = 1.5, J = 1.0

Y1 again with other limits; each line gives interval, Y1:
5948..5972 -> -7.76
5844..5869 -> -8.01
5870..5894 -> -6.42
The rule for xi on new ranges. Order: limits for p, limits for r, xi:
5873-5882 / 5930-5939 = 0.97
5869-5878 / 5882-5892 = 0.86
